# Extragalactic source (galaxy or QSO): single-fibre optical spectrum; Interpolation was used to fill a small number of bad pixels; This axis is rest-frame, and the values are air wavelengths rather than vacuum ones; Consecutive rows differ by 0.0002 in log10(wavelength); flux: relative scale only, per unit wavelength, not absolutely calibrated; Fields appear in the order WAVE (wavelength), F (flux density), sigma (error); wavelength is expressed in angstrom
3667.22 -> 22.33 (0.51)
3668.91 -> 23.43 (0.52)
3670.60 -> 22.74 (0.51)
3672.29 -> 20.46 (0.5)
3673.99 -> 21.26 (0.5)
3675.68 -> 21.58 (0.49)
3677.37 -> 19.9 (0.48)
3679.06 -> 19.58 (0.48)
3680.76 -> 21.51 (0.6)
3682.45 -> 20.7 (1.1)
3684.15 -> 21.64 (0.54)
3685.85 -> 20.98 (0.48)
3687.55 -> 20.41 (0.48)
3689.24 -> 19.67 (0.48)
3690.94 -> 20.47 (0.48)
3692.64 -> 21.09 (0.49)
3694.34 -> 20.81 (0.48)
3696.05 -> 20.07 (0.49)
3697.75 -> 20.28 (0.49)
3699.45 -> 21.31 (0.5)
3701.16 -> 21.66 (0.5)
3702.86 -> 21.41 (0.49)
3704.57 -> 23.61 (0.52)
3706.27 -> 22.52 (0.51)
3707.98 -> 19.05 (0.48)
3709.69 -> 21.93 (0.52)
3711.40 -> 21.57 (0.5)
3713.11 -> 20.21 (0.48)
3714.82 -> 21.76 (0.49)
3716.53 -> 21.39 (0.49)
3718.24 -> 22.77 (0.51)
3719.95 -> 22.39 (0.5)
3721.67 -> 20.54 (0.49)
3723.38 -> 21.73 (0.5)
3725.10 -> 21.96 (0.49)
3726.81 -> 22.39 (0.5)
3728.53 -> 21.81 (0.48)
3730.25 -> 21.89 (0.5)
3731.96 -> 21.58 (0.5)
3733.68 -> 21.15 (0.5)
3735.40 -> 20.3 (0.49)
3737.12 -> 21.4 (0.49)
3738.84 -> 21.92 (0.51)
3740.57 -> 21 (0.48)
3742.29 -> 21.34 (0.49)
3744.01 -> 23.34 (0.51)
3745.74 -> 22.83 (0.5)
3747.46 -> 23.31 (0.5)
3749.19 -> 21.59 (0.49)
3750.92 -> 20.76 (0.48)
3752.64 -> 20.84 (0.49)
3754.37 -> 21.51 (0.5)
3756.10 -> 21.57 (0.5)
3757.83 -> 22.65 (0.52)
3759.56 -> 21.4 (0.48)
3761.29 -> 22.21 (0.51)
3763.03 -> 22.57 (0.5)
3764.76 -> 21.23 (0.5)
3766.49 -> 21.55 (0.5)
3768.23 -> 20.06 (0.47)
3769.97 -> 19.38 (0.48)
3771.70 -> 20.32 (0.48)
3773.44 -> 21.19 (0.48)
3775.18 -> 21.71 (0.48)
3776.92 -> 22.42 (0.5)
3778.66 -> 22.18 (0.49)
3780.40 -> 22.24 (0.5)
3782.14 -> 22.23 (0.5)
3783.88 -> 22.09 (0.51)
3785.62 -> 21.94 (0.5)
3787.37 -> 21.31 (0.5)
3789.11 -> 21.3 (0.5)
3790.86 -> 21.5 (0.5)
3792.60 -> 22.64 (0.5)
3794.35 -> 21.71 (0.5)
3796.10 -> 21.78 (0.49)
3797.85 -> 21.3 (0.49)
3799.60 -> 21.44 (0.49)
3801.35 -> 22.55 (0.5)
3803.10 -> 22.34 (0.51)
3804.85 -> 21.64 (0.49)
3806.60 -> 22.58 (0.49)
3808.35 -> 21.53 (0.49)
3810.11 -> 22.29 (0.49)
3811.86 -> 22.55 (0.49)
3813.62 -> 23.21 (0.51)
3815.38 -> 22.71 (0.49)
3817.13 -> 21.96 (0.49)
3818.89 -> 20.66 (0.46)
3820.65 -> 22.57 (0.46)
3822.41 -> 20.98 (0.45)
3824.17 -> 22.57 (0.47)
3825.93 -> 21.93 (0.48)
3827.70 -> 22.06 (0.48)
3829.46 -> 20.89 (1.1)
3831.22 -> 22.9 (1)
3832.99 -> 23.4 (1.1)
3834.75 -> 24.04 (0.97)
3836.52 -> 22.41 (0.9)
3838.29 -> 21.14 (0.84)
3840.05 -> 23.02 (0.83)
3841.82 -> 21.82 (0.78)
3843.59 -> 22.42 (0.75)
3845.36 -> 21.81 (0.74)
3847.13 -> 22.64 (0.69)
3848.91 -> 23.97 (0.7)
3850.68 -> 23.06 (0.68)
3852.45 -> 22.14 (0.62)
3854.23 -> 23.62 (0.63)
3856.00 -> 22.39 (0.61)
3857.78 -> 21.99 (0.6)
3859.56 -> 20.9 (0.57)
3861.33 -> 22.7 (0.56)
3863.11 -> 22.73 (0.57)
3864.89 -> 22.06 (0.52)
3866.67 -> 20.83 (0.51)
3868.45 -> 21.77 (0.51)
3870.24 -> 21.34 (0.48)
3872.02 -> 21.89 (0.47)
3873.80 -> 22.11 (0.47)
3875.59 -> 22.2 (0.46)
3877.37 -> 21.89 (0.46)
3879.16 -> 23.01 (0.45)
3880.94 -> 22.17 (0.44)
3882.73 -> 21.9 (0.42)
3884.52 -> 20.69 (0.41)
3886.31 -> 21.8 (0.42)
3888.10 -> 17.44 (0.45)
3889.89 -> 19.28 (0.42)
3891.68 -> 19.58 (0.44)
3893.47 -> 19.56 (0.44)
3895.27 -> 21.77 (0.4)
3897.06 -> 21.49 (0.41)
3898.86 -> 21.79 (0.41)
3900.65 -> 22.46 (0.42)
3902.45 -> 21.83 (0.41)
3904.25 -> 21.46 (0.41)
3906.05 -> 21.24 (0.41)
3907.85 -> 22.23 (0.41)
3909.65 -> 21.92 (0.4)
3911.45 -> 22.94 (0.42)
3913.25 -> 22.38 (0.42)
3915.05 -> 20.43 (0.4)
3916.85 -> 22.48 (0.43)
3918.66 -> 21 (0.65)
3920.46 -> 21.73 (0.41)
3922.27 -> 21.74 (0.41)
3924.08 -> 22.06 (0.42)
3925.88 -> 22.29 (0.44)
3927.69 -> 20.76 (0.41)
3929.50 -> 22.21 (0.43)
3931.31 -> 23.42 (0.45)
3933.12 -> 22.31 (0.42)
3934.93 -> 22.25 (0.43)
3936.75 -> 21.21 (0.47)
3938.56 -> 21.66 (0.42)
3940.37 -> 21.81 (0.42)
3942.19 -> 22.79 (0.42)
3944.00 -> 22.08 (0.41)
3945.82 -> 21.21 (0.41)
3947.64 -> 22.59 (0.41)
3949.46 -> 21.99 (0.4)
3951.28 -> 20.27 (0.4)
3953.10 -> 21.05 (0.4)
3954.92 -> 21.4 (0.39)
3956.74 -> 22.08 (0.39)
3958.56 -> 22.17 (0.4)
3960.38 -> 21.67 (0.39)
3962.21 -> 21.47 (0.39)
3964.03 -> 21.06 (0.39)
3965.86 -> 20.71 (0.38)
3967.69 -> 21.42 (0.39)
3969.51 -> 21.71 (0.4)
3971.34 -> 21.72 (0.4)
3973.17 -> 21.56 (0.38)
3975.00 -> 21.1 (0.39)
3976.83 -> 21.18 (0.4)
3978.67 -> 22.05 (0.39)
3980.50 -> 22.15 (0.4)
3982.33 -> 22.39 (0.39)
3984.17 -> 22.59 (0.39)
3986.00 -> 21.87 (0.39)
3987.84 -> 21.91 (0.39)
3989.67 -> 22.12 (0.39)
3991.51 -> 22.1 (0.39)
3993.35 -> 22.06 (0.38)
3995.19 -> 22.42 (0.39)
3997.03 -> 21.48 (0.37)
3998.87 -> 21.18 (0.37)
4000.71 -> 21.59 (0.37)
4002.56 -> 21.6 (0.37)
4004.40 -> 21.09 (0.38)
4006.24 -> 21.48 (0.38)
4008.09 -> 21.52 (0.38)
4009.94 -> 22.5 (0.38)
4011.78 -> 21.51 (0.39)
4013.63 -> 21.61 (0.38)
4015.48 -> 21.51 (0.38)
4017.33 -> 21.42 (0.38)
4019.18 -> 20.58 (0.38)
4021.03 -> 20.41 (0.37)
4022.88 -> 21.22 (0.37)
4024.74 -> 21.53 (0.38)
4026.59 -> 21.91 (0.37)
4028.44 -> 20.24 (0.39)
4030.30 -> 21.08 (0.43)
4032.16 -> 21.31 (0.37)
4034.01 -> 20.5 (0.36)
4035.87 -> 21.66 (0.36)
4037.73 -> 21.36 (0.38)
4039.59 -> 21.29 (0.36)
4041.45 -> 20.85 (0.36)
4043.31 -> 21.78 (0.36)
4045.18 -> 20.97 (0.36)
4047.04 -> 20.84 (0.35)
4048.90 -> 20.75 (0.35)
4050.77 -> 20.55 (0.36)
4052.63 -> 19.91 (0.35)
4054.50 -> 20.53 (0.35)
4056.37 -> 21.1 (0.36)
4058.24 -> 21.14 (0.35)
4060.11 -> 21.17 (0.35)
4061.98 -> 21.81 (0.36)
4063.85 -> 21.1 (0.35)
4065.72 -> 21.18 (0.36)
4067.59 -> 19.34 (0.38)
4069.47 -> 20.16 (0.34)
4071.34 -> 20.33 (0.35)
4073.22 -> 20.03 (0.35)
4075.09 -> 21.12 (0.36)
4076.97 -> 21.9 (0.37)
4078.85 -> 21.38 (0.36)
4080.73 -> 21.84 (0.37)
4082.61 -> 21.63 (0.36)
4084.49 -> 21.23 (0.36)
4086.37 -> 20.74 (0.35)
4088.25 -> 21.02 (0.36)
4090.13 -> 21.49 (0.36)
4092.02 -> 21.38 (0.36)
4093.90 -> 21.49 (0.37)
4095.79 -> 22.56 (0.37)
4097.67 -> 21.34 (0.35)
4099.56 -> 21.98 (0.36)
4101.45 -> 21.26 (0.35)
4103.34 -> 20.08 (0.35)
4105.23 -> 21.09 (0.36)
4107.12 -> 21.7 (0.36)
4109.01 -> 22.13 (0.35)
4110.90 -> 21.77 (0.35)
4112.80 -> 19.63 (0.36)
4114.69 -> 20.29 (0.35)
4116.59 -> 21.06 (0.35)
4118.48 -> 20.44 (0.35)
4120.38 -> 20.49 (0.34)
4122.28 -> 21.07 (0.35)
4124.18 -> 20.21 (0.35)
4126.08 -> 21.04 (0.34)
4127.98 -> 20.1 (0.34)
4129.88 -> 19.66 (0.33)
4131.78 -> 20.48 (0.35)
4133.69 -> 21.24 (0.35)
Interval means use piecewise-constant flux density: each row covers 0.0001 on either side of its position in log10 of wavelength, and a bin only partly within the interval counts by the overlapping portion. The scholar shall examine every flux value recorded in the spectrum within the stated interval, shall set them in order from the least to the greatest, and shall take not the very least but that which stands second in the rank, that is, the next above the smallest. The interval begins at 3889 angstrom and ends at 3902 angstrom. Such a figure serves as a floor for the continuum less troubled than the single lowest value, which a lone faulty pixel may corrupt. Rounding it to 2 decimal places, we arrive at 19.56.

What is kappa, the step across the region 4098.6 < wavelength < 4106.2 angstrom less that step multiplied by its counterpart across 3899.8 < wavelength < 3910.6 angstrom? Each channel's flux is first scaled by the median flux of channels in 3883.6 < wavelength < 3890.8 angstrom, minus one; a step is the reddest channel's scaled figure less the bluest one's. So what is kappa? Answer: -0.046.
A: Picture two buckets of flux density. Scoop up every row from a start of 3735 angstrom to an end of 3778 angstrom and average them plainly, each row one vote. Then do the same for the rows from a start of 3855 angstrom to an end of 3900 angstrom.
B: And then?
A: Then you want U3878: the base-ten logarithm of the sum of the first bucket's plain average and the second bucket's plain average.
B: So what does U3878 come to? 1.633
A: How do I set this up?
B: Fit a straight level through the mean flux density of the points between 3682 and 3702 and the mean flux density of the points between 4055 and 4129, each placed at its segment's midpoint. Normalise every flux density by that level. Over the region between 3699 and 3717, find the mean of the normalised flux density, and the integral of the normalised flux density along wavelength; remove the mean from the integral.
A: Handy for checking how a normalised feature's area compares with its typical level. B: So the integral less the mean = 18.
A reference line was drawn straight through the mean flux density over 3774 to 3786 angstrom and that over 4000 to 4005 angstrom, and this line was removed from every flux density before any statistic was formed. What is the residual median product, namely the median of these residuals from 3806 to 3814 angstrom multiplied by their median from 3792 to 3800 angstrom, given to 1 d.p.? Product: -0.2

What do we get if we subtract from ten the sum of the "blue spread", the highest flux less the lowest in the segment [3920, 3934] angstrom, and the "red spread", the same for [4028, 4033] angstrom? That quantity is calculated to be 6.3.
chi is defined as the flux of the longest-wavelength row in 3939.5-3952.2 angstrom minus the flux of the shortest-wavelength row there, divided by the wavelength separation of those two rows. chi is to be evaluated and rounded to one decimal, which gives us -0.1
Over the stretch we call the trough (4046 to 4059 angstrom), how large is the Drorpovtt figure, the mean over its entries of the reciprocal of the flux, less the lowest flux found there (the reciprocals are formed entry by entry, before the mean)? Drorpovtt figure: -19.86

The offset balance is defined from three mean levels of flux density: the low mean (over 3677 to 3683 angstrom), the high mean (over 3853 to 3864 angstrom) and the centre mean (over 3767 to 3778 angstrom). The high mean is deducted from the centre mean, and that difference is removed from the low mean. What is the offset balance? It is 22.0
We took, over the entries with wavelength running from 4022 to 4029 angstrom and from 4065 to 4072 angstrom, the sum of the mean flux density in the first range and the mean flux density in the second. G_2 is 41.5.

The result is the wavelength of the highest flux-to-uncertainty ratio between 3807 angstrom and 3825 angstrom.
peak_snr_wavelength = 3820.65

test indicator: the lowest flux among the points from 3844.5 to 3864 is 20.9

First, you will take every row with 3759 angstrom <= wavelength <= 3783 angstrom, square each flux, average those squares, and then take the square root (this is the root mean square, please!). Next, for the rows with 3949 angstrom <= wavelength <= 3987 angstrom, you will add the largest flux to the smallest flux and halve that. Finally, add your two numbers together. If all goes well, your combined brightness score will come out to 42.9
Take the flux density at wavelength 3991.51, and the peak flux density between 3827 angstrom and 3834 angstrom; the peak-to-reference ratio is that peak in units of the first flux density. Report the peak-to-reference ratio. 1.06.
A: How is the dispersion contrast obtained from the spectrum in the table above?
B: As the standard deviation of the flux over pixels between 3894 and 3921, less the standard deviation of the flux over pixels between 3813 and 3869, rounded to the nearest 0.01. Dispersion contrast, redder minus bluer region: -0.26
